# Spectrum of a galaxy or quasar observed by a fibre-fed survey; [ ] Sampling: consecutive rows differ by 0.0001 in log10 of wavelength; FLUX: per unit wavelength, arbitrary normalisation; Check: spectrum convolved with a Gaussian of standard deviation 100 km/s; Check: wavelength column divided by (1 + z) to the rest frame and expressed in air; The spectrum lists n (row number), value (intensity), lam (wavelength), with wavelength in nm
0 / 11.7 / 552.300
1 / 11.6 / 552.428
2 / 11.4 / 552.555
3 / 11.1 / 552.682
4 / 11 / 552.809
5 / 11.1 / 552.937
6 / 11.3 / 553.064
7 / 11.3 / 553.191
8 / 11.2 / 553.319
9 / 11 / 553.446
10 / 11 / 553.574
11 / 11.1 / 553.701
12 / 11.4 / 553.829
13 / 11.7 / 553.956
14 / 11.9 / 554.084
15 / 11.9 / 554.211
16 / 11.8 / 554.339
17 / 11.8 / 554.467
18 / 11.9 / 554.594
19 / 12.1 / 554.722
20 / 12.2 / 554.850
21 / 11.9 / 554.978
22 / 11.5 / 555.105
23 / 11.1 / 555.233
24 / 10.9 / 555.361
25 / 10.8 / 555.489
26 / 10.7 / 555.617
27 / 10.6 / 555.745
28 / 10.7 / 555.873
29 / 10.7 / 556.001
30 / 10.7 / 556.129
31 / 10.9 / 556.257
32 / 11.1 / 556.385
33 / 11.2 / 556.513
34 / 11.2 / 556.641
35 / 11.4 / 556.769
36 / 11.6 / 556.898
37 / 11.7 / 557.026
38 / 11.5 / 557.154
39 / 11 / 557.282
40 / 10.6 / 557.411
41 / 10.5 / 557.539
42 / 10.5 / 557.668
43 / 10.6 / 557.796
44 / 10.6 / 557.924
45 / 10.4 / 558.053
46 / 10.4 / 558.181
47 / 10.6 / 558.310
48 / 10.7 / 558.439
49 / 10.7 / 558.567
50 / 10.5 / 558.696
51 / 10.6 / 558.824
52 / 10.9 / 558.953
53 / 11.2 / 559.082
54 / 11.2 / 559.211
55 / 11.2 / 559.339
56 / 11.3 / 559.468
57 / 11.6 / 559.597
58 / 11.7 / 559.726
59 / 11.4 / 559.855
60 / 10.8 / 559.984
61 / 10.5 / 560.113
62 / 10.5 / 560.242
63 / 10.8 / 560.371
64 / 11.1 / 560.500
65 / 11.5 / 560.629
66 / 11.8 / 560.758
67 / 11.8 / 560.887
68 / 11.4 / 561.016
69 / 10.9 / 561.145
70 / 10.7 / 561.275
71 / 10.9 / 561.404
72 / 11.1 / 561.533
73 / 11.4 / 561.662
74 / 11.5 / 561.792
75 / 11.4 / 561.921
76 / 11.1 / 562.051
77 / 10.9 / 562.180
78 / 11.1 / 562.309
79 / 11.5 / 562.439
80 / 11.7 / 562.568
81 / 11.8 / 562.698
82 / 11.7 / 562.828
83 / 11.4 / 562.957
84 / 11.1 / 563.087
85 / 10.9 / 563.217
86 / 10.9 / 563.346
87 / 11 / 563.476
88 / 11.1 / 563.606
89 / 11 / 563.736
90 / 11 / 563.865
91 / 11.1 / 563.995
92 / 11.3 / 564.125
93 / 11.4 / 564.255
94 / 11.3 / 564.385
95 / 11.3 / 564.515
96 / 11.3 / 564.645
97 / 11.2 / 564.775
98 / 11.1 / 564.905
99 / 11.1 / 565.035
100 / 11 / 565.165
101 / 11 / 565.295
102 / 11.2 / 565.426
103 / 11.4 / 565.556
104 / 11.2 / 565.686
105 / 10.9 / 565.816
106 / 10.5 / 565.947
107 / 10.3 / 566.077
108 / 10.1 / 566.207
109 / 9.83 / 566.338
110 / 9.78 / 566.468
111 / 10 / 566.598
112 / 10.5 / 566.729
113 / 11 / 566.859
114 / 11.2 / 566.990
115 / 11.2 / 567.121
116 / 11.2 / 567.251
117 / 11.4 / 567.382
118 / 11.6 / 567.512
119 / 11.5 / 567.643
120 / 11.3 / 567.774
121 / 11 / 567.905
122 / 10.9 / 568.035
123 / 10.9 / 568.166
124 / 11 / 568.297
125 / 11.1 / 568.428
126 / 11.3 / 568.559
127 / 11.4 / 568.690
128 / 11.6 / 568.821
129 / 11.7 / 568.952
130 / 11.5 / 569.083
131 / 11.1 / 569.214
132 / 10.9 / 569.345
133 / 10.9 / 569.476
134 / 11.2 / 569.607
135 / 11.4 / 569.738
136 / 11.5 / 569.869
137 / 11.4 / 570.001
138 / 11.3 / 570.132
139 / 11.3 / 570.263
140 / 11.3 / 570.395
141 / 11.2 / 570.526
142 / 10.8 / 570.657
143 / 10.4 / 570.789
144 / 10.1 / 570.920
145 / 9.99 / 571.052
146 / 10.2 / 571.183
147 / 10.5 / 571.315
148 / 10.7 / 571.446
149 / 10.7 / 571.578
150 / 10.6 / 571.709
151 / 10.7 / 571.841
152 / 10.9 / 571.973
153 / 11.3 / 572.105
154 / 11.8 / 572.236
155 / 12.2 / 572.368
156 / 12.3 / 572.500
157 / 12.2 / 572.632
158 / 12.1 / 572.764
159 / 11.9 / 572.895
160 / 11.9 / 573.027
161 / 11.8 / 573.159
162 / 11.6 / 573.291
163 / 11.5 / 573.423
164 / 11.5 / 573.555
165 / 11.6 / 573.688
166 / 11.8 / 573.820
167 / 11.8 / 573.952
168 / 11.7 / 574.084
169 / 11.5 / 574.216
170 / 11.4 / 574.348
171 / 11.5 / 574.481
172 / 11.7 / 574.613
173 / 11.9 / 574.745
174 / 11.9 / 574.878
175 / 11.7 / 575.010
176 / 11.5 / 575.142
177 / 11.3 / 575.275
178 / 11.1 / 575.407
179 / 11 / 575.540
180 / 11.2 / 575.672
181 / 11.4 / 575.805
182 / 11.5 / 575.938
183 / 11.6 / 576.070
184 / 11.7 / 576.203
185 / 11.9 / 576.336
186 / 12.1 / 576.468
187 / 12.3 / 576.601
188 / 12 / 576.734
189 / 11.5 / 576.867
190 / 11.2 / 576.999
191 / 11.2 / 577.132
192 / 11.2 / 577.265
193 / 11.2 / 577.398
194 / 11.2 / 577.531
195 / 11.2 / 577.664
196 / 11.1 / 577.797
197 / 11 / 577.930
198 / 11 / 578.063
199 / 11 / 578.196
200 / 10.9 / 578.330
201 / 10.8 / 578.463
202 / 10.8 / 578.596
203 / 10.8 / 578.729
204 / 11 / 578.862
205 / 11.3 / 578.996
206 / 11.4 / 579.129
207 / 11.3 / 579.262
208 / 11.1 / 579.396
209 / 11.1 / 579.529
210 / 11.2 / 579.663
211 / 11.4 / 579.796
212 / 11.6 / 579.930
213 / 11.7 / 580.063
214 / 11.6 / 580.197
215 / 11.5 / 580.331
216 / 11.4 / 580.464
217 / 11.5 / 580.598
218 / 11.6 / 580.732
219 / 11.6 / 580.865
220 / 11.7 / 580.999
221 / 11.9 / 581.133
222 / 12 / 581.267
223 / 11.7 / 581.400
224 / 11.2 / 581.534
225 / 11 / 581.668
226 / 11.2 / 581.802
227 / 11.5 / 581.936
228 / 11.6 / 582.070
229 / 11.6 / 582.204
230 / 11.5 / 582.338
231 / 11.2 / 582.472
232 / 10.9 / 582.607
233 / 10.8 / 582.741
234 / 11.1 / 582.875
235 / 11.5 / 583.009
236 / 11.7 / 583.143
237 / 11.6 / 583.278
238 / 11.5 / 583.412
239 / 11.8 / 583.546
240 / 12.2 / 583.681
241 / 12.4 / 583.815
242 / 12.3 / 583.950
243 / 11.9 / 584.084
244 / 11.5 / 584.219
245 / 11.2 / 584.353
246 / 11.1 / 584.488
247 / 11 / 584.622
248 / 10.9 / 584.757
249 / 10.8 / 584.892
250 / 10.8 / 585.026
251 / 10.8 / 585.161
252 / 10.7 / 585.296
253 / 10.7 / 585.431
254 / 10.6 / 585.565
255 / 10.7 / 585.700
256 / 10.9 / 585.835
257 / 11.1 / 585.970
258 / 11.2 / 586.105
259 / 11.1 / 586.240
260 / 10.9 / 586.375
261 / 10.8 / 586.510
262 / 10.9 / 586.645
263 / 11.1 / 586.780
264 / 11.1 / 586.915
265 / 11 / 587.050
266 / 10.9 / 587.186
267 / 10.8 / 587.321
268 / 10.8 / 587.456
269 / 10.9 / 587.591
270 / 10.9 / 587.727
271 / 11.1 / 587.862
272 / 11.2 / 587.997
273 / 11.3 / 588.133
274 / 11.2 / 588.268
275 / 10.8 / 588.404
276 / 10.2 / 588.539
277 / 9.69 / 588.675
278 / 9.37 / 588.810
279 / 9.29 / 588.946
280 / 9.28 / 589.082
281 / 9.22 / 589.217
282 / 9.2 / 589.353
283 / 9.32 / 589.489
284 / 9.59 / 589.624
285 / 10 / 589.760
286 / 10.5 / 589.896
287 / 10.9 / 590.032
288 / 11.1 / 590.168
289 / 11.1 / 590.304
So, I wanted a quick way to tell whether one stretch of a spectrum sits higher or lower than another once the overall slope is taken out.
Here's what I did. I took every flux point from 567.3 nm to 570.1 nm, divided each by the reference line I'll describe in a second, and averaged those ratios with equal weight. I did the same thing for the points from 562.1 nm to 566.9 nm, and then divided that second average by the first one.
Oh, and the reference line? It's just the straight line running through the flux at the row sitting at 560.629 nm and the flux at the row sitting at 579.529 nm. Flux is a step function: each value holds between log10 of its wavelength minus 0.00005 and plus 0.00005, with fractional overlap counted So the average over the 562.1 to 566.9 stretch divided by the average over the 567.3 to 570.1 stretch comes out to 0.97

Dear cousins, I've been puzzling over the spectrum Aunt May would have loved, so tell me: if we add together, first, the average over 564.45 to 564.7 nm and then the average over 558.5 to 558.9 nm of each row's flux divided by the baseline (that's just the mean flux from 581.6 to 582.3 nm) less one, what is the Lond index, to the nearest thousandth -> -0.076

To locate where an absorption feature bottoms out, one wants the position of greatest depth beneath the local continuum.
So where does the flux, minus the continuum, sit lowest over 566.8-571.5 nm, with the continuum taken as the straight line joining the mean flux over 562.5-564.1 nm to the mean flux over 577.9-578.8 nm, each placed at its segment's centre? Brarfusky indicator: 571.052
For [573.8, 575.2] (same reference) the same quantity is 574.348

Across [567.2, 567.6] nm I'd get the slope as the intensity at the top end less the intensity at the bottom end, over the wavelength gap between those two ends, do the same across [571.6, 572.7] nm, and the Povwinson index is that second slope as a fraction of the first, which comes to 1.1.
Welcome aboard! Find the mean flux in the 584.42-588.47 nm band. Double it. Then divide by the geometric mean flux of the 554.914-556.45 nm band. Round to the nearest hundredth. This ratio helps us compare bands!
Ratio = 2.00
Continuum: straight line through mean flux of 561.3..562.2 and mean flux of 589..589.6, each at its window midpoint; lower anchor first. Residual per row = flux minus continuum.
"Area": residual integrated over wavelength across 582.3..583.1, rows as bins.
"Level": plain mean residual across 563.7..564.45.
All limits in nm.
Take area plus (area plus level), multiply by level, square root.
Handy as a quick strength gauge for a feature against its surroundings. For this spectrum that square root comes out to 0.6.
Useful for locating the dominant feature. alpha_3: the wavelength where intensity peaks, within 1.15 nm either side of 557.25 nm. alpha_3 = 557.026 nm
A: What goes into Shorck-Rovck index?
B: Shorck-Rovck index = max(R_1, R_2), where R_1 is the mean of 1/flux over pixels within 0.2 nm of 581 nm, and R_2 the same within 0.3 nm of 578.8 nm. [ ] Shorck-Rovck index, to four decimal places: 0.0911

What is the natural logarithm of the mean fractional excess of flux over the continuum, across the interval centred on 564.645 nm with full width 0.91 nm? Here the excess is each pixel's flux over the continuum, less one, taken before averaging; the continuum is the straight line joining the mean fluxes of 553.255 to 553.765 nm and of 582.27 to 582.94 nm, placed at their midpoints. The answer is -4.2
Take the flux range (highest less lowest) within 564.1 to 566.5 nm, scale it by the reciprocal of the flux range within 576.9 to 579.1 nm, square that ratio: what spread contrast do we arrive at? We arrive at 10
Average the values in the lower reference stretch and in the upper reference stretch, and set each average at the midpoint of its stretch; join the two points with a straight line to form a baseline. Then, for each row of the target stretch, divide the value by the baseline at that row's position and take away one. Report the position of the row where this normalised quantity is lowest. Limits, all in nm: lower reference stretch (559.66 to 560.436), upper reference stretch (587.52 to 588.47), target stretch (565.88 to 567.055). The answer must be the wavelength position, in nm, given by 566.468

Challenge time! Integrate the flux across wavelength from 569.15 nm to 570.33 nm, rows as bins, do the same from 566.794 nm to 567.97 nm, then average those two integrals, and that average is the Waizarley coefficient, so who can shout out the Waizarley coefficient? 13.2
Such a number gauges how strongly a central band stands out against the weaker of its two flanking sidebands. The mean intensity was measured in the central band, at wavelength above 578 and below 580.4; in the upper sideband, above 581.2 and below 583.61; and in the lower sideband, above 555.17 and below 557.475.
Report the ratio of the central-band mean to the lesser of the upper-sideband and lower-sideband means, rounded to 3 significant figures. 1.02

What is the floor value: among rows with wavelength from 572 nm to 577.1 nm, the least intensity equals 11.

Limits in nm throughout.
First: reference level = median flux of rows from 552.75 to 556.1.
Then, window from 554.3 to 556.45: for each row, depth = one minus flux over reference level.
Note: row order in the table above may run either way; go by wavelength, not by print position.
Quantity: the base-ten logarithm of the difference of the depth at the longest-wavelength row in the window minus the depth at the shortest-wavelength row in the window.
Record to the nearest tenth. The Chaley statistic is -1.2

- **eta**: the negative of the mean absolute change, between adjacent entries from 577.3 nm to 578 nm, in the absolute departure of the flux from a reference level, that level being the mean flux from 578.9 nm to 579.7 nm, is -0.05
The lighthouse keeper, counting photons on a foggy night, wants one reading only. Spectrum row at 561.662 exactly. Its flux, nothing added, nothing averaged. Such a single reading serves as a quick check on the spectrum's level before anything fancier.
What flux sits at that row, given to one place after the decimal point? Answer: 11.4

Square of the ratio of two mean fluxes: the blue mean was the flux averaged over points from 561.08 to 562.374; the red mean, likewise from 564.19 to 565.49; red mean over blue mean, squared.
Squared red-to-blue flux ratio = 1.02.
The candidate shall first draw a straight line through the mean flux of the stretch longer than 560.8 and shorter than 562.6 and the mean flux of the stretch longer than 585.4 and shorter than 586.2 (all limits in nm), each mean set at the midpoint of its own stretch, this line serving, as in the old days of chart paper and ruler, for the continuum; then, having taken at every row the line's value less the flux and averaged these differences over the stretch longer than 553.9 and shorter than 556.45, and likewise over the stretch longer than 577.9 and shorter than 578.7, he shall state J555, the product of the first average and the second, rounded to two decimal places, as 0.00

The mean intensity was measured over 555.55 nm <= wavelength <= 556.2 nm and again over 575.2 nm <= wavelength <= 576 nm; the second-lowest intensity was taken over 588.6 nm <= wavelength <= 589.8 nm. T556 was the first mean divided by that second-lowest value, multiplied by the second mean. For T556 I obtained 13.0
